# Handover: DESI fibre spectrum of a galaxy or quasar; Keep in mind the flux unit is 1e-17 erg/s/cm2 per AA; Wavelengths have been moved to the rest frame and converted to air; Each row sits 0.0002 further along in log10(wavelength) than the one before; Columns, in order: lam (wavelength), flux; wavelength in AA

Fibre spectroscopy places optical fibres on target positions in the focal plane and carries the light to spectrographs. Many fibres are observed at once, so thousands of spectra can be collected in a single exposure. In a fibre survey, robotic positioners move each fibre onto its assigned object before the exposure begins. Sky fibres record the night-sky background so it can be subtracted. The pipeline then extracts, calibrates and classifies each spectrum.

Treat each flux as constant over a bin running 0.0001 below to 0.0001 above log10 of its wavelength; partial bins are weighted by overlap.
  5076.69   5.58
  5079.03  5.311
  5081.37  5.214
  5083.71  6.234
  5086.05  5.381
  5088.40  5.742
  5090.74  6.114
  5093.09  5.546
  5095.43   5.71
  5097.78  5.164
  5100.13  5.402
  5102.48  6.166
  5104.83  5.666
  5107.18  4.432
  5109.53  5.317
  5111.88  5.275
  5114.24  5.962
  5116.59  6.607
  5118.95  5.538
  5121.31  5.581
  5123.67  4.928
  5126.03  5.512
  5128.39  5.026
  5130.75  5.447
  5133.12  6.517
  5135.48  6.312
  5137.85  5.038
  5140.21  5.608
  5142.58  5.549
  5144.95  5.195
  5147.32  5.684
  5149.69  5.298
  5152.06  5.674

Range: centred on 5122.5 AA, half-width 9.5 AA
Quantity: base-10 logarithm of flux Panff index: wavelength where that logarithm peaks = 5116.59 AA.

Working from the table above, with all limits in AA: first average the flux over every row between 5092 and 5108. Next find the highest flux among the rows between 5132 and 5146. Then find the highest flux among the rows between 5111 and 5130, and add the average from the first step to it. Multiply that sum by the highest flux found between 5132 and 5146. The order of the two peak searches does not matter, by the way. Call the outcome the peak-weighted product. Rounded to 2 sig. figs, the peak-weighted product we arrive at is 79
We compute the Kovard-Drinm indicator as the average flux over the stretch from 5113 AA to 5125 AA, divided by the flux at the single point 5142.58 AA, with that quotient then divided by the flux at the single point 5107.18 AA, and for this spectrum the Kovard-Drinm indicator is 0.23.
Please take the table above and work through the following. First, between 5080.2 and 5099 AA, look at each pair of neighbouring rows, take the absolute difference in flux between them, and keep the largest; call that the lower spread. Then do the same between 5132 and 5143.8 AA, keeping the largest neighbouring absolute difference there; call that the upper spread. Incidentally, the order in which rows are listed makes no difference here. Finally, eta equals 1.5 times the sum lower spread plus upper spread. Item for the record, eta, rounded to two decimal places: 3.44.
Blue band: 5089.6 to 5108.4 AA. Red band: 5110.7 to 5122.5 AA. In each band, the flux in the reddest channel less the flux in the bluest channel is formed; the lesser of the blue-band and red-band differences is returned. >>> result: -1.7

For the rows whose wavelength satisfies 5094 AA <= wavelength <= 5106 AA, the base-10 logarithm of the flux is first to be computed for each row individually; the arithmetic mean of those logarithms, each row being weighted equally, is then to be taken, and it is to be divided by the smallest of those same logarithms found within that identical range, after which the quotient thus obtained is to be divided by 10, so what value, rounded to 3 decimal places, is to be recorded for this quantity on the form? 0.105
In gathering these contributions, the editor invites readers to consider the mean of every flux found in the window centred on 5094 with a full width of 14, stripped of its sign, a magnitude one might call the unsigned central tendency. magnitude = 5.61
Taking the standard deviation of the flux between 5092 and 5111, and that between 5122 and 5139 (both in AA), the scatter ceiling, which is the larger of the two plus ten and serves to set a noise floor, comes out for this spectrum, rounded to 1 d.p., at 10.6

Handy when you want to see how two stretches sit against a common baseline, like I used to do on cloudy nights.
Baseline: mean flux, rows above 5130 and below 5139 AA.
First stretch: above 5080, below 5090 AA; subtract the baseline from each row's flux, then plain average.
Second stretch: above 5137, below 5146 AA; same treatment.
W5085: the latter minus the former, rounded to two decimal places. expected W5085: -0.30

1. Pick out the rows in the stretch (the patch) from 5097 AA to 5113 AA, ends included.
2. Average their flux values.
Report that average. 5.35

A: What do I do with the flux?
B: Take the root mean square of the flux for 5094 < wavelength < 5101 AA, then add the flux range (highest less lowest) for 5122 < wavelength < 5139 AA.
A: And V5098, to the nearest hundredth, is 7.02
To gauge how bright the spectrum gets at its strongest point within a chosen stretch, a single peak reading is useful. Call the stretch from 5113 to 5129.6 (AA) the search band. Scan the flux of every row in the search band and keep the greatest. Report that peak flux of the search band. 6.607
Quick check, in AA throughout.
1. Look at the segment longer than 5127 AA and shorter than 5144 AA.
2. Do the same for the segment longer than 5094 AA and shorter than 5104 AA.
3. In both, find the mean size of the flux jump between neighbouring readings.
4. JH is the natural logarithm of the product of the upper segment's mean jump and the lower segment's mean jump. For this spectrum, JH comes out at -1.2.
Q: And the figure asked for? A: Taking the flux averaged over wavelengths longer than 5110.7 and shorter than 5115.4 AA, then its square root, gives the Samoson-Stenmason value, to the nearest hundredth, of 2.37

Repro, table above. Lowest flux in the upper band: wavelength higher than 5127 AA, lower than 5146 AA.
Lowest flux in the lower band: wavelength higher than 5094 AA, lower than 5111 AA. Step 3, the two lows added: 9.5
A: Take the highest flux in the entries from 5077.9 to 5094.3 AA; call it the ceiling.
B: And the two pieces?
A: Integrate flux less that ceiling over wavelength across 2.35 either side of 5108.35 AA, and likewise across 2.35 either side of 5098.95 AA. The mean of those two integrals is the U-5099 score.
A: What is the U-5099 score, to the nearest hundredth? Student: -5.43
